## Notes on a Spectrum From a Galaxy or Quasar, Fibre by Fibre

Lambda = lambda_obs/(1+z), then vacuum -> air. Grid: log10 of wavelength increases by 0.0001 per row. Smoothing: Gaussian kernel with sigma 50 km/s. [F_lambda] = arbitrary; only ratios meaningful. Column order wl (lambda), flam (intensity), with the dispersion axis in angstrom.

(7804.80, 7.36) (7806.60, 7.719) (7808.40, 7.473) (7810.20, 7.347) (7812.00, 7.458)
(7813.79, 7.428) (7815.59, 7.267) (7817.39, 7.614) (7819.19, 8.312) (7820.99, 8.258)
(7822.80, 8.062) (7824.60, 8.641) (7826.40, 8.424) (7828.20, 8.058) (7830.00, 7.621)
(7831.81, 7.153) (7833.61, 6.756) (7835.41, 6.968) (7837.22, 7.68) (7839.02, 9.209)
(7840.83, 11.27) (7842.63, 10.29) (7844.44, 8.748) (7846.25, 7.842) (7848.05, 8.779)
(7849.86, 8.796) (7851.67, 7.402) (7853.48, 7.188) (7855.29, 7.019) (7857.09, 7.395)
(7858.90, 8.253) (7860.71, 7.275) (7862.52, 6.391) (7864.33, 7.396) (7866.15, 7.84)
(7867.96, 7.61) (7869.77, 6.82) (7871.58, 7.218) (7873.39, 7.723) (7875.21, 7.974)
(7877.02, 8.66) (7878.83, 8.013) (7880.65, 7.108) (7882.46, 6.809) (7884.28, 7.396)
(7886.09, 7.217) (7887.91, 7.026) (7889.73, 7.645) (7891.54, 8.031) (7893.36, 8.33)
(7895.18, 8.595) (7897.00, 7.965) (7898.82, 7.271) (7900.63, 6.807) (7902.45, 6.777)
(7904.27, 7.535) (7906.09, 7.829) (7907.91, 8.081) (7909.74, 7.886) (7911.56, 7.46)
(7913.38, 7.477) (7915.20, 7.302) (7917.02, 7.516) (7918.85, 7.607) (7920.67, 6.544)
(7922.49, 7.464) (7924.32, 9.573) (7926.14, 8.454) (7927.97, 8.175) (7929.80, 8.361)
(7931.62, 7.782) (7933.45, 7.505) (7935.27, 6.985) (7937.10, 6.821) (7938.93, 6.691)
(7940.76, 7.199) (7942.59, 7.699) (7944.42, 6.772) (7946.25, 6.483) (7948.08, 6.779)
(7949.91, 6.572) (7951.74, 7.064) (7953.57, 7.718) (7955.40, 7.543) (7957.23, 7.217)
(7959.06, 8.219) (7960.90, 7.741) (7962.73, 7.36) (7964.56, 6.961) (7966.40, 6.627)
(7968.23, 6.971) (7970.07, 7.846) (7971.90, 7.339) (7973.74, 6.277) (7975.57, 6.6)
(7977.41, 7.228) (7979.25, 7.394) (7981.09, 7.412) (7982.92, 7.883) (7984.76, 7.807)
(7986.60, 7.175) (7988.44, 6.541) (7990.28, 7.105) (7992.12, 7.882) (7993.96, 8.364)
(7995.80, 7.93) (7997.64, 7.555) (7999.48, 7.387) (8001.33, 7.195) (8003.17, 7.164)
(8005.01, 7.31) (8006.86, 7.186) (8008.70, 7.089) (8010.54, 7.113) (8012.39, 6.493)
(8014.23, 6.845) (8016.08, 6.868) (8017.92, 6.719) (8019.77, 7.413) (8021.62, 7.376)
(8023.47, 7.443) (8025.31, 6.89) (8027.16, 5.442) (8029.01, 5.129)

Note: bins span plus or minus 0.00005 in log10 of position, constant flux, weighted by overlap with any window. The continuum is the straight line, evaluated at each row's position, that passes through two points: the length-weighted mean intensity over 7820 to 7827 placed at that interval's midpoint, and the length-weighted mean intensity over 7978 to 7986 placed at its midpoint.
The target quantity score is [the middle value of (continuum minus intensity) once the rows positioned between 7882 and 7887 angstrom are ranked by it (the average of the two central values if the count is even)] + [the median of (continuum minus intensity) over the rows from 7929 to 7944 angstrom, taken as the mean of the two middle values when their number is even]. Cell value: 1.3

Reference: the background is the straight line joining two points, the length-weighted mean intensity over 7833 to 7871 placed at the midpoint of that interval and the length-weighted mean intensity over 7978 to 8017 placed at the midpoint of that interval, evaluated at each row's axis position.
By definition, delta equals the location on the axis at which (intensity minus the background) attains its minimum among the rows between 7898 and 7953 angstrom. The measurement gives 7920.67 angstrom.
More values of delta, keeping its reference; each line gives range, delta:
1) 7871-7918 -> 7882.46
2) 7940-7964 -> 7946.25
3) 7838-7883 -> 7862.52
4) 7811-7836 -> 7833.61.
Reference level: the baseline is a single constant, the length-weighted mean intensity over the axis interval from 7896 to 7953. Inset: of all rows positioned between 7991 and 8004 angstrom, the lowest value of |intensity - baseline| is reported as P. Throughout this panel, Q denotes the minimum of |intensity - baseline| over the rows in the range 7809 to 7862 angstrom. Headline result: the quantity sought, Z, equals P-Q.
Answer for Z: 0.041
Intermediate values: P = 0.049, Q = 0.01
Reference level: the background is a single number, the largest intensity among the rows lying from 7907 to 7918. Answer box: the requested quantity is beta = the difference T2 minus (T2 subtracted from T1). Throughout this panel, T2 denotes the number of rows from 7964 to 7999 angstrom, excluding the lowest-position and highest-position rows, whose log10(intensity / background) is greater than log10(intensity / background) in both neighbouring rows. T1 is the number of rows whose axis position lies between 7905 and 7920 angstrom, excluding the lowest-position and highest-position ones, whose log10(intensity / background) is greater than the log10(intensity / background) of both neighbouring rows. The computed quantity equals 4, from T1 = 2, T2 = 3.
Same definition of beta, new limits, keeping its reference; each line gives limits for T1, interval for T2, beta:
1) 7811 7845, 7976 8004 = 1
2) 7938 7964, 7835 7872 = 4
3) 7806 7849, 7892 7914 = 0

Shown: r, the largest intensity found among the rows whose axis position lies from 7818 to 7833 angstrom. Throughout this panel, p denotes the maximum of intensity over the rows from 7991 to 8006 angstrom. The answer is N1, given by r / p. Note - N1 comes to 1.03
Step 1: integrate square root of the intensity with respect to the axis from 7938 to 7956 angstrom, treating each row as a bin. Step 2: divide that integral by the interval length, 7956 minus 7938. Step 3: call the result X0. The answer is 2.652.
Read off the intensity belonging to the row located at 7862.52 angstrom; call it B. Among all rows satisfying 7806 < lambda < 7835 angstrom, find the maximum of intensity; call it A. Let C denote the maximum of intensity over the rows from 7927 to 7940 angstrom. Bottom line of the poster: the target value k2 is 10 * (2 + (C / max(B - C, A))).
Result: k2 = 29.7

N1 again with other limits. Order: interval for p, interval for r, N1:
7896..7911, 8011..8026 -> 0.92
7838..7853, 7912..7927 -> 0.85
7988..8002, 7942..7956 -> 0.92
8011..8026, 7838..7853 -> 1.51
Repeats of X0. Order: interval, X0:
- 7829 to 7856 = 2.853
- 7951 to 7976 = 2.694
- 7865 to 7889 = 2.735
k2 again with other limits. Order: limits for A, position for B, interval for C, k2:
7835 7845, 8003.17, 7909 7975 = 28.5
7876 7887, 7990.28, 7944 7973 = 29.5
